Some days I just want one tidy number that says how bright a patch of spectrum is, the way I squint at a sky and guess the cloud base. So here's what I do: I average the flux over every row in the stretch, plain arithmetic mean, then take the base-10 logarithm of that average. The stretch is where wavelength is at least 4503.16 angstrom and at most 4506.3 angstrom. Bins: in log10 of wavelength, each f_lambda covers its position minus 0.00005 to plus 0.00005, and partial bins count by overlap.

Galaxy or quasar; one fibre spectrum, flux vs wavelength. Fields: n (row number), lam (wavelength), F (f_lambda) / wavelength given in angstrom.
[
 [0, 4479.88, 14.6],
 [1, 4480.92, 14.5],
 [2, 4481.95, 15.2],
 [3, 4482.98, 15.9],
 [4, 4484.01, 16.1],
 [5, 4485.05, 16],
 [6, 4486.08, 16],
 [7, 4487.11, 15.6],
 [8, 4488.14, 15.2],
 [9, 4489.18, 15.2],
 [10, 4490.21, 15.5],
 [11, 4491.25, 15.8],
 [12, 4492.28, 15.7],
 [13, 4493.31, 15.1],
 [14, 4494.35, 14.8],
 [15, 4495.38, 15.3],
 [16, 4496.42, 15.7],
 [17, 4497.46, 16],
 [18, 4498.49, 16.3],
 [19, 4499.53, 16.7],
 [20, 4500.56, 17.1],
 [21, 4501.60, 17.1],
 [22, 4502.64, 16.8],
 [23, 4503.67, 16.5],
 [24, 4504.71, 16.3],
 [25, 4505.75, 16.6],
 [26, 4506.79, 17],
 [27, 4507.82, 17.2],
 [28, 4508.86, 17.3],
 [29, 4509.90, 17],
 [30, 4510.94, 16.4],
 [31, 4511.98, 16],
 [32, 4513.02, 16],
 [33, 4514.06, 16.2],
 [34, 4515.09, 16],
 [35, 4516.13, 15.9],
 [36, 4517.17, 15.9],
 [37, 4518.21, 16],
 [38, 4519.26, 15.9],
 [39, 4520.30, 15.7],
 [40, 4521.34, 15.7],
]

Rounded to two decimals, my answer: 1.22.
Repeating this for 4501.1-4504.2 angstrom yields 1.23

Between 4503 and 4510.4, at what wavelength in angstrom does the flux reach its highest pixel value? 4508.86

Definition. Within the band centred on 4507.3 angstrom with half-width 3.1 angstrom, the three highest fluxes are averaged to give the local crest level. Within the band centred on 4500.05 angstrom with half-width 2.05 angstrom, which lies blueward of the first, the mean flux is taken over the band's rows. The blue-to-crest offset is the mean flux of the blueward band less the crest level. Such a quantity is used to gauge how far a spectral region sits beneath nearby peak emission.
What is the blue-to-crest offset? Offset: -0.37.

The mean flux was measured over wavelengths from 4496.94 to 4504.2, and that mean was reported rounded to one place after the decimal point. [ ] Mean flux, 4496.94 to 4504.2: 16.6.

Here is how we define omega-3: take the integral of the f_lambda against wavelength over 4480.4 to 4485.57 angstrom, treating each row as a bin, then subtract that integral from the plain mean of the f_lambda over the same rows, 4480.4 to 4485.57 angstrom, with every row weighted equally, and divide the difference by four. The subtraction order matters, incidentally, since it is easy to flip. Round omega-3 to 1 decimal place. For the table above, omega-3 -16.2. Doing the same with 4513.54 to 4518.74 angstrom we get -16.8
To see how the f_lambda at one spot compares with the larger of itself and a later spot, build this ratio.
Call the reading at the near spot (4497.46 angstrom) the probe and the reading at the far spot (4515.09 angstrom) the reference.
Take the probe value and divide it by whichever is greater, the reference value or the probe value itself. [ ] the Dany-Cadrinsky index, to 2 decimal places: 1.00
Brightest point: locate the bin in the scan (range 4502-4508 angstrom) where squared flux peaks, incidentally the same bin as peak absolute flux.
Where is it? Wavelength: 4507.82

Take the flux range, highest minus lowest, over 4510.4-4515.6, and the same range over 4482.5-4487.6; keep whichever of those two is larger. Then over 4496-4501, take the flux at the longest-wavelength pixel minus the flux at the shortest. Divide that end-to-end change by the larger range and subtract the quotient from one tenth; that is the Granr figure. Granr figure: -2.7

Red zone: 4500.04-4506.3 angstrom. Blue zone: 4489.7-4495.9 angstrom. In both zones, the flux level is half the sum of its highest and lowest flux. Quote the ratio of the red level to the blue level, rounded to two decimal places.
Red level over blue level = 1.09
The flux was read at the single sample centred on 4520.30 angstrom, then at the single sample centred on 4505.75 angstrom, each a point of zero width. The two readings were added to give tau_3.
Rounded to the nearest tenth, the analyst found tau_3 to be 32.3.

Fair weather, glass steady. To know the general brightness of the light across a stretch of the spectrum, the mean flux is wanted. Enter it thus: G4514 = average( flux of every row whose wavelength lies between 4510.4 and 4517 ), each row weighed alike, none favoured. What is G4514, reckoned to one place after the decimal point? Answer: 16.1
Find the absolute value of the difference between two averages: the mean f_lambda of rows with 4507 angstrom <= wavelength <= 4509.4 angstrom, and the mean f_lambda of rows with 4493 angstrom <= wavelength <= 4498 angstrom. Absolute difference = 1.9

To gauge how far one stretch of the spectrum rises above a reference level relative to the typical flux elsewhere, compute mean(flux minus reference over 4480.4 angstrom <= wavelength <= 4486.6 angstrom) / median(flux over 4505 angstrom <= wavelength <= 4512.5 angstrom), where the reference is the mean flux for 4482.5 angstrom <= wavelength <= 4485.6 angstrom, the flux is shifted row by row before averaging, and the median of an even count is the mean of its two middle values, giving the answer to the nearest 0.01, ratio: -0.02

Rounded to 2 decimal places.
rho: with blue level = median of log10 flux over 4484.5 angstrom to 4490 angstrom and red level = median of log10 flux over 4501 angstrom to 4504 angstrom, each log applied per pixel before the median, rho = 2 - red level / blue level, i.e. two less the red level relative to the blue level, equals 0.97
